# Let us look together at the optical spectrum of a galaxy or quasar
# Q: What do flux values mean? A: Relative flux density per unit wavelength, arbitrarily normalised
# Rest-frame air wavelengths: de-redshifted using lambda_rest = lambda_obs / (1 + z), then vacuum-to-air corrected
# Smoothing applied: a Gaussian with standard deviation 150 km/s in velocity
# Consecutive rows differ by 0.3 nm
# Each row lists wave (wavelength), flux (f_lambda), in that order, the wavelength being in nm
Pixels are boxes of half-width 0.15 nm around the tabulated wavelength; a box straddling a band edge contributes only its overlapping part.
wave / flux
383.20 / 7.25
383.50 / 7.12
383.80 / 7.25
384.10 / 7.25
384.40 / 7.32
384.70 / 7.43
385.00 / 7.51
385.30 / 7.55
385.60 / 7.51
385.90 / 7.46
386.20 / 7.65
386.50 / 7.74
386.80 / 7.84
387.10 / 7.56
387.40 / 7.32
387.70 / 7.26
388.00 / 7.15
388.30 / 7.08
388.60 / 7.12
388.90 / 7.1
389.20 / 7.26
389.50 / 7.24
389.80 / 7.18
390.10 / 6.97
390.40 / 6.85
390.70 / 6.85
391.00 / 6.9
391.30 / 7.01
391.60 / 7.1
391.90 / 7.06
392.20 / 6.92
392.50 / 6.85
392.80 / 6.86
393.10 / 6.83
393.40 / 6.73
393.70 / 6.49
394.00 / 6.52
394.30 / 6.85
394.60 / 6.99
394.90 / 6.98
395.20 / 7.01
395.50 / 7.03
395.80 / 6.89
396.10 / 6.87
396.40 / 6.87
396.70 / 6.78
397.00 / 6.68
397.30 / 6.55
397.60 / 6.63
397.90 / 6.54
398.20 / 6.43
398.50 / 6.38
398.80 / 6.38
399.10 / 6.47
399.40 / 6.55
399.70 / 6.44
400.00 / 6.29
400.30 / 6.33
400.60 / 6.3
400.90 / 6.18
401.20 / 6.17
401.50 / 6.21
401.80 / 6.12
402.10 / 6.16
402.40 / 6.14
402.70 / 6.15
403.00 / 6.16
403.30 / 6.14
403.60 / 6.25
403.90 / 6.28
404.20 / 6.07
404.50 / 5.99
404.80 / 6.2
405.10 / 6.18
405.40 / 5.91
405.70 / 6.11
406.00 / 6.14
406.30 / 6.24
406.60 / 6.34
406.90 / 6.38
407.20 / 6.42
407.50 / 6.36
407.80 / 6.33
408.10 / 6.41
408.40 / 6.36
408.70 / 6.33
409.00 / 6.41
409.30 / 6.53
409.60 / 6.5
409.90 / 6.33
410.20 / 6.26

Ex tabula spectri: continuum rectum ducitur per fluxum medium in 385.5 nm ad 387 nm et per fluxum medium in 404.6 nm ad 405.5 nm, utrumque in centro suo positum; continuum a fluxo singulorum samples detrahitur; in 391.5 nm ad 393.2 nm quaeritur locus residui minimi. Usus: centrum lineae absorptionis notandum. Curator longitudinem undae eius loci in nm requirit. 392.50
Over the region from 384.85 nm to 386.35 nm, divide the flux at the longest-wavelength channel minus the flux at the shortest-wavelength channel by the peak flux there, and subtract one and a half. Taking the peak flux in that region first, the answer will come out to -1.48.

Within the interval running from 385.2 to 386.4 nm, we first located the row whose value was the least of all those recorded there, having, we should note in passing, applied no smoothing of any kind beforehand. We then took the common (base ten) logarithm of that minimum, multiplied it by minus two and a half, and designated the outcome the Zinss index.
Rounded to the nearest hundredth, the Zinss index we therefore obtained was -2.18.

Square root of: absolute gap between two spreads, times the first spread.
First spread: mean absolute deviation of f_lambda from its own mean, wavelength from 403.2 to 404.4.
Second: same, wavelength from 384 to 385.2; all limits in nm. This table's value 0.032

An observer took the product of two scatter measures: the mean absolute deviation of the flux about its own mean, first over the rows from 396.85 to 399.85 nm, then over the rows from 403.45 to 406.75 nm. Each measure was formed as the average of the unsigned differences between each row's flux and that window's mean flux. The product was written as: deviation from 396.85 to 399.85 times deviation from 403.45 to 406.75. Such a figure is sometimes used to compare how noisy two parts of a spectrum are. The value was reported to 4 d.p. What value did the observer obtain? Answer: 0.0086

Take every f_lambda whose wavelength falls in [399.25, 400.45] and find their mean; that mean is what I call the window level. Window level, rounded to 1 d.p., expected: 6.4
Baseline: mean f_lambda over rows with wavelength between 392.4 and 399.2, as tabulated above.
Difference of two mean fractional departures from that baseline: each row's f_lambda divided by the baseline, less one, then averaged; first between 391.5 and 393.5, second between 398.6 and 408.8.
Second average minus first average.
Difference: -0.10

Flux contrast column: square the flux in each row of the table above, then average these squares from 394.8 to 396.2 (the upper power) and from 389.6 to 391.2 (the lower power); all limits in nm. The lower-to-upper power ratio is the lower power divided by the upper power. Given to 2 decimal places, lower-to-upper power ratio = 1.00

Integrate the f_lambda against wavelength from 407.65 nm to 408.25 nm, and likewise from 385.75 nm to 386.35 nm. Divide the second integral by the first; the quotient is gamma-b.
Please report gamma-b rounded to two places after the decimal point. 1.19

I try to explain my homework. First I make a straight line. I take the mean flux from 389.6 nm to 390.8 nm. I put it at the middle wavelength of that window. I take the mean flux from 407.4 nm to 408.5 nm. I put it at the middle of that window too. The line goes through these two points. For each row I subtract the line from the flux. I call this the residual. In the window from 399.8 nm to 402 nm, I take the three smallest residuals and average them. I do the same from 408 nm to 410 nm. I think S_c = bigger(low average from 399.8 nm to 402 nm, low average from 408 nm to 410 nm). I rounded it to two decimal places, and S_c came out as 0.01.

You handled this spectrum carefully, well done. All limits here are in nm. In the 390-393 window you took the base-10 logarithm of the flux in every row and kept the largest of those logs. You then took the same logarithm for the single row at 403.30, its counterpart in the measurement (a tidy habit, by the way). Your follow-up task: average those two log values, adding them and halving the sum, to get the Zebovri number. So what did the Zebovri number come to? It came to 0.820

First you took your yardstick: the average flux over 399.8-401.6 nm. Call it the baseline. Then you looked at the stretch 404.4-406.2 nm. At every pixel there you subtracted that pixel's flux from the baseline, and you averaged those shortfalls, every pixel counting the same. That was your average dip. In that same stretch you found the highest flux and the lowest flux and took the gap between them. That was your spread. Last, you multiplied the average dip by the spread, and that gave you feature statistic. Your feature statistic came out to 0.05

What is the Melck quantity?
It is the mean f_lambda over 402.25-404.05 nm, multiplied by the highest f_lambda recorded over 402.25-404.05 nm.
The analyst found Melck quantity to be 39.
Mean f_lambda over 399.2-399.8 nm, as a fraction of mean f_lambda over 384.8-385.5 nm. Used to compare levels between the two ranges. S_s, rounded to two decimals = 0.86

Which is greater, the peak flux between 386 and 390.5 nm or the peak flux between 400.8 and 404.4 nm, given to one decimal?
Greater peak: 7.8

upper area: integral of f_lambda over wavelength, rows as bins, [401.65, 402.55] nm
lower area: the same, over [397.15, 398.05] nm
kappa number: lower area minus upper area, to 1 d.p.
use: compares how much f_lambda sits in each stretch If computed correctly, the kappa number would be 0.4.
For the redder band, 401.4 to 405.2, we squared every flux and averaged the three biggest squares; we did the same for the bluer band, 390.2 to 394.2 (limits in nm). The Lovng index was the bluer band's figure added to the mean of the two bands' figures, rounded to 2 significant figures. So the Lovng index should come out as 94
